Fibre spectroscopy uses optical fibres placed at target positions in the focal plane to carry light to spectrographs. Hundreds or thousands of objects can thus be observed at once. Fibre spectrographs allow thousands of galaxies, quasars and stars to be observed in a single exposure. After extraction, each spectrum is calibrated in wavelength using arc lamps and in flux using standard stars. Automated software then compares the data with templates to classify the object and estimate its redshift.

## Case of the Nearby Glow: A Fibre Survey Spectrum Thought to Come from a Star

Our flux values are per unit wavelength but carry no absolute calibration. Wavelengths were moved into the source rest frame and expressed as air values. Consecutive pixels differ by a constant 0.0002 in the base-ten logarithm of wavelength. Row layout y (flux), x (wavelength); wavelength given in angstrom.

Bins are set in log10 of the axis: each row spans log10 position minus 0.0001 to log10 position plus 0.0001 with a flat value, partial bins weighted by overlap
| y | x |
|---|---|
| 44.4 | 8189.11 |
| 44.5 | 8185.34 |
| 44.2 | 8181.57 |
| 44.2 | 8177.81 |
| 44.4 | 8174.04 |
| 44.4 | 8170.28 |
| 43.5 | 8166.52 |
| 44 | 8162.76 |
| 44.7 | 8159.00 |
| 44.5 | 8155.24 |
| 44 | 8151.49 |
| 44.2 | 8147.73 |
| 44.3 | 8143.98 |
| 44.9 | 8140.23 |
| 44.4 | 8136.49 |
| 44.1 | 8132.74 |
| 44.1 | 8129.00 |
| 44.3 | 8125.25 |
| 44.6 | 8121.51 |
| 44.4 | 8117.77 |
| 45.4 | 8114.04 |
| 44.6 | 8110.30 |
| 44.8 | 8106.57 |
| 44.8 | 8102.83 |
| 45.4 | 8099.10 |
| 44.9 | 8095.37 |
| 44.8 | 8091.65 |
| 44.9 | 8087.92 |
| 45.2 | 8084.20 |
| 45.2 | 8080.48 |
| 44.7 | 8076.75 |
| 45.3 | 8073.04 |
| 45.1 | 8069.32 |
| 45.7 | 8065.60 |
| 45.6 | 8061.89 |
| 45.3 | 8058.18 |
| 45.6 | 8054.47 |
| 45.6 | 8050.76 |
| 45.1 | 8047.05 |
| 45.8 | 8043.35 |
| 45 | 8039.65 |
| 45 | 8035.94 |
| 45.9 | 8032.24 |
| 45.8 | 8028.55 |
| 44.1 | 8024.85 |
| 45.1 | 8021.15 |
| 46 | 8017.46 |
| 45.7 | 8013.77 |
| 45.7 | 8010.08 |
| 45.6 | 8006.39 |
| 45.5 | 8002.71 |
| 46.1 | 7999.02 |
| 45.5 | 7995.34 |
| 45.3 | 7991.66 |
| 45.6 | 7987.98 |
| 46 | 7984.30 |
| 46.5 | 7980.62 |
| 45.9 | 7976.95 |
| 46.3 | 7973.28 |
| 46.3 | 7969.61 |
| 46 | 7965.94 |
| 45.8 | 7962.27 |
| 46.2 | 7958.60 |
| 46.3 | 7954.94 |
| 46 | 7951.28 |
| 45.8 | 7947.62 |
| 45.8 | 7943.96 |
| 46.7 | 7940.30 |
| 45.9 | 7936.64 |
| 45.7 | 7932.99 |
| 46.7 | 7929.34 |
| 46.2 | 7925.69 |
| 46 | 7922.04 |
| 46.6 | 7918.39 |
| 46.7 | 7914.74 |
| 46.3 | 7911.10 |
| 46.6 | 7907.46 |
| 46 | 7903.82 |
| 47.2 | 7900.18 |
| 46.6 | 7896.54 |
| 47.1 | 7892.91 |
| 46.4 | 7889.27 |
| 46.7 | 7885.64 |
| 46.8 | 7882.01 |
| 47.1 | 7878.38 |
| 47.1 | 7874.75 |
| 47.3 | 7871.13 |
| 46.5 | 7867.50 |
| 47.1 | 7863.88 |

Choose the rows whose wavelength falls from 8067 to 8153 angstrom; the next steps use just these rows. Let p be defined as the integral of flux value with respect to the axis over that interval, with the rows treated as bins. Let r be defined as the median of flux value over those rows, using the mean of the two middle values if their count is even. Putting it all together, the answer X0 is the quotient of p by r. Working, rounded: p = 3846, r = 44.8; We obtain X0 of 85.8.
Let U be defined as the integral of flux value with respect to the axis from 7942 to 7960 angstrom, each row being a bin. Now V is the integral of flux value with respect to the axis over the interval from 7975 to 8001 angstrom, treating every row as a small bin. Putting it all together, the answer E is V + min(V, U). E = 2020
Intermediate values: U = 829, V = 1192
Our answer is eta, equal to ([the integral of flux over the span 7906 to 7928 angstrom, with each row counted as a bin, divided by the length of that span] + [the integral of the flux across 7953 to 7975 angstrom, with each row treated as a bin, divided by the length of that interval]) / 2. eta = 46.3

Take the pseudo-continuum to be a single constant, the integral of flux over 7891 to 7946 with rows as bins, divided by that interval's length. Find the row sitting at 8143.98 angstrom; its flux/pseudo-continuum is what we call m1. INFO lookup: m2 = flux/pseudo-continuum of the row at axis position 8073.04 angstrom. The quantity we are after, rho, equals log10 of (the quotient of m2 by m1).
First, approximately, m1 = 0.955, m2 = 0.98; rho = 0.010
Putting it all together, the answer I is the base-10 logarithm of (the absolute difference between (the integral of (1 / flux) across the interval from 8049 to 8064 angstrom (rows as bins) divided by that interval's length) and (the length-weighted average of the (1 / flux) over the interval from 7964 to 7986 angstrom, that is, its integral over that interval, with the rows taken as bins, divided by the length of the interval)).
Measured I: -3.51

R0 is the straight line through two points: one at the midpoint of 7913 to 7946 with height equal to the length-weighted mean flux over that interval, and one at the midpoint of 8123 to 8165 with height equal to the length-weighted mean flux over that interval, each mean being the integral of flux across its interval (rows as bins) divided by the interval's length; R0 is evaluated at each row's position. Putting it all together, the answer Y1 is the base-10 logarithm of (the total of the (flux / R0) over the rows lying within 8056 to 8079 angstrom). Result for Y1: 0.781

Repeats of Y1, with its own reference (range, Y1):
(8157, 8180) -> 0.779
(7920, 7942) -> 0.778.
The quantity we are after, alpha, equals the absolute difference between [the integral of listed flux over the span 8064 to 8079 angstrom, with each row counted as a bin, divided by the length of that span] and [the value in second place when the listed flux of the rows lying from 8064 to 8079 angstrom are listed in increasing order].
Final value 0.06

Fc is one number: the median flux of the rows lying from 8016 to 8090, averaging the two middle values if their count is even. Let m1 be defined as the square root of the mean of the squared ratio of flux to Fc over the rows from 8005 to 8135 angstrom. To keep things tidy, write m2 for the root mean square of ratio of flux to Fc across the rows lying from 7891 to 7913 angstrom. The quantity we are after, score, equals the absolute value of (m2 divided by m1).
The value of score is 1.03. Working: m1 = 1.00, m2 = 1.03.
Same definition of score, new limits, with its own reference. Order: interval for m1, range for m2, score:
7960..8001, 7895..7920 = 1.01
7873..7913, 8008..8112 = 0.97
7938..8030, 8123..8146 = 0.97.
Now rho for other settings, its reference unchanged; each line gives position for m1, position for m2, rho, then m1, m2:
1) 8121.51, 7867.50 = 0.018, 0.961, 1.00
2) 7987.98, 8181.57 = -0.014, 0.983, 0.95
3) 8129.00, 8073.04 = 0.012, 0.950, 0.98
